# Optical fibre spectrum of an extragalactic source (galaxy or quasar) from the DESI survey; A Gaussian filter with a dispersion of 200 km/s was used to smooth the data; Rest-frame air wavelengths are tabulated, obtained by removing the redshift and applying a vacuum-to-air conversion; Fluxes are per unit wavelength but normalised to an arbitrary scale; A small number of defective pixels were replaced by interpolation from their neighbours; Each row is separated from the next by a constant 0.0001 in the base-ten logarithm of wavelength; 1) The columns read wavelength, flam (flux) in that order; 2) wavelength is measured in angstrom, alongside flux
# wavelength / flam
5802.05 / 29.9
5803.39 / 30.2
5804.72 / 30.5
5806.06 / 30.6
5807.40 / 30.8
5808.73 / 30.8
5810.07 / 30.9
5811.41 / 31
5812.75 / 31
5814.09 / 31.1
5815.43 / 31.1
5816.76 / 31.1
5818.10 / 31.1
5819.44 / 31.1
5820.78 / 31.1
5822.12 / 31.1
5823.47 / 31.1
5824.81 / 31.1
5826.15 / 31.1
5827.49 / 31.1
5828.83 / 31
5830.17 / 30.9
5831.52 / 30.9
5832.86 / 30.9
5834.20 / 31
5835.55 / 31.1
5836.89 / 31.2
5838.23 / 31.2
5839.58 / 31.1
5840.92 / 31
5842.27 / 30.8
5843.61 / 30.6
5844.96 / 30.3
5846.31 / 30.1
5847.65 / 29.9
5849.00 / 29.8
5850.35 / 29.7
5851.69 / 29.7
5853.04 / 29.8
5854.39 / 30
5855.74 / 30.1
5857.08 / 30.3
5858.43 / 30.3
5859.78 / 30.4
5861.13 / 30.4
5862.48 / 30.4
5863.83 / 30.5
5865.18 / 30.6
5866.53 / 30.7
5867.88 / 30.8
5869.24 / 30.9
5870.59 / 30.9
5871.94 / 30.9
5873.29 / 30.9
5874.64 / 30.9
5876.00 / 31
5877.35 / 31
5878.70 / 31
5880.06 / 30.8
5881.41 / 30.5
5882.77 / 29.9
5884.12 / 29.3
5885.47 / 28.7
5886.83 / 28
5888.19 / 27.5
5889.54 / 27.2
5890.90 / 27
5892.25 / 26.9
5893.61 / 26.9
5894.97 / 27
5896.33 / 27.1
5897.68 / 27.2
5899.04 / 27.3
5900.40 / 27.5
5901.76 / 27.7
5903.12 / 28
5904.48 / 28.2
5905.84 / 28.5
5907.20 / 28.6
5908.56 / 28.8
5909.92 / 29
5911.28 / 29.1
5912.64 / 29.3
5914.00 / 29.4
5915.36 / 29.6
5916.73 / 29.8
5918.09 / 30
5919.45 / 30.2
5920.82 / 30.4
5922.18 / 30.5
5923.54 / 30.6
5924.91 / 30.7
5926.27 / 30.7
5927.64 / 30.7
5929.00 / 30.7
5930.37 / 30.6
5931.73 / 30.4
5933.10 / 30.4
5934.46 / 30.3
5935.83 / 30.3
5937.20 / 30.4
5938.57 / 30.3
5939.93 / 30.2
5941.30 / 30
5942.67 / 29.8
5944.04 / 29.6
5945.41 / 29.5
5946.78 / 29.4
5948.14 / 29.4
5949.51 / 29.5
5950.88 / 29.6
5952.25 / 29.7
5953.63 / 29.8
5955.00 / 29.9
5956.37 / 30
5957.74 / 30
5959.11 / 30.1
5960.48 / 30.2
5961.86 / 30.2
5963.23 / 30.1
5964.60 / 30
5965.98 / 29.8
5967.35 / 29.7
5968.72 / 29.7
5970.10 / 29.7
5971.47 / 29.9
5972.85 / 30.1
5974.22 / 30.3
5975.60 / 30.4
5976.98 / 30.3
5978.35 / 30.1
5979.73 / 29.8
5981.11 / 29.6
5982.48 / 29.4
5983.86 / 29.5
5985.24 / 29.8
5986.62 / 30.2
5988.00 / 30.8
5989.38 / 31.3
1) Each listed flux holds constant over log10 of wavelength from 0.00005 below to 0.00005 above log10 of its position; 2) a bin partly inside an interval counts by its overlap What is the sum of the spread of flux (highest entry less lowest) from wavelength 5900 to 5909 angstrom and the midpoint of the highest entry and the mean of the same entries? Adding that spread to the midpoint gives 29.8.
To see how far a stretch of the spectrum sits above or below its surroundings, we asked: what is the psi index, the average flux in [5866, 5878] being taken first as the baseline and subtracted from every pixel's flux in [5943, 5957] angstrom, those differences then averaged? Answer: -1.2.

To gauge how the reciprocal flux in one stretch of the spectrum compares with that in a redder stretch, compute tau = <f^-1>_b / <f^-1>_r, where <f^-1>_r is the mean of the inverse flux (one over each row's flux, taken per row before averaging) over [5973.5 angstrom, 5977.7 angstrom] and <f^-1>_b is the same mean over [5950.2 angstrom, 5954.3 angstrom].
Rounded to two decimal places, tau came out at 1.02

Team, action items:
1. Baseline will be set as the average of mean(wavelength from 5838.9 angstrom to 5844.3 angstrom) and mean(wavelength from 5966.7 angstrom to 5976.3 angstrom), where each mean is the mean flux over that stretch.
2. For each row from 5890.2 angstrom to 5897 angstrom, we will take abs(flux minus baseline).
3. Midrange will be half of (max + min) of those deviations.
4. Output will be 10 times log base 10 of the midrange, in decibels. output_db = 5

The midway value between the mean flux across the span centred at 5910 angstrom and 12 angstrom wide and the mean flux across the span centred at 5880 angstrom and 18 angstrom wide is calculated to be 29.5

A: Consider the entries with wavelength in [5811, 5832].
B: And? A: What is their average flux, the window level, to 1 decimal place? 31.1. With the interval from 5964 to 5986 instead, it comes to 29.9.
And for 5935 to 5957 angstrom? 29.8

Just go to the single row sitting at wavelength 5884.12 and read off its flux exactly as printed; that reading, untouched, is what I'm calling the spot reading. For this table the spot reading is 29.3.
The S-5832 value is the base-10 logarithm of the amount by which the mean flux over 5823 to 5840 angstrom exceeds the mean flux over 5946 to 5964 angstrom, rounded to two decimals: 0.08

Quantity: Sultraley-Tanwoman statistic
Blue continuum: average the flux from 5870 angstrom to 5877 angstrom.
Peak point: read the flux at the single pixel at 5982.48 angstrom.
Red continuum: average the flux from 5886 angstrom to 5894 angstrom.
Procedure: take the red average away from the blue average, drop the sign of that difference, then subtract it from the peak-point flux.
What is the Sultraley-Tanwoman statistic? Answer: 25.7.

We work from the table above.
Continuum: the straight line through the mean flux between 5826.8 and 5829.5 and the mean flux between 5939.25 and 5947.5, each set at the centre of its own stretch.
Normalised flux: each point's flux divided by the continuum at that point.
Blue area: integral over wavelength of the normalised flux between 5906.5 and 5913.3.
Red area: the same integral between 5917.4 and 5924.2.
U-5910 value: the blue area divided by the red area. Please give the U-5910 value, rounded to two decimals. 0.95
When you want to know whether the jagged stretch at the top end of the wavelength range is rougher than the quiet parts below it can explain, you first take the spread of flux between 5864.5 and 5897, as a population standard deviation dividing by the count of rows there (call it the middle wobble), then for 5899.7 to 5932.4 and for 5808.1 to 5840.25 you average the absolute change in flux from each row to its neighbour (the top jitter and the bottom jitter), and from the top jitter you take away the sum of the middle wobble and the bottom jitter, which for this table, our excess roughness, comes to -1.6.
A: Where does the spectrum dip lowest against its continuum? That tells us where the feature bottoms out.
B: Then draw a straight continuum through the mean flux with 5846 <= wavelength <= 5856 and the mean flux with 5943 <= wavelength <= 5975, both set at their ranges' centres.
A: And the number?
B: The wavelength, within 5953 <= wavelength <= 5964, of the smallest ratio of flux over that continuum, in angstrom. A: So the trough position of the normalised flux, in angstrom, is 5953.63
